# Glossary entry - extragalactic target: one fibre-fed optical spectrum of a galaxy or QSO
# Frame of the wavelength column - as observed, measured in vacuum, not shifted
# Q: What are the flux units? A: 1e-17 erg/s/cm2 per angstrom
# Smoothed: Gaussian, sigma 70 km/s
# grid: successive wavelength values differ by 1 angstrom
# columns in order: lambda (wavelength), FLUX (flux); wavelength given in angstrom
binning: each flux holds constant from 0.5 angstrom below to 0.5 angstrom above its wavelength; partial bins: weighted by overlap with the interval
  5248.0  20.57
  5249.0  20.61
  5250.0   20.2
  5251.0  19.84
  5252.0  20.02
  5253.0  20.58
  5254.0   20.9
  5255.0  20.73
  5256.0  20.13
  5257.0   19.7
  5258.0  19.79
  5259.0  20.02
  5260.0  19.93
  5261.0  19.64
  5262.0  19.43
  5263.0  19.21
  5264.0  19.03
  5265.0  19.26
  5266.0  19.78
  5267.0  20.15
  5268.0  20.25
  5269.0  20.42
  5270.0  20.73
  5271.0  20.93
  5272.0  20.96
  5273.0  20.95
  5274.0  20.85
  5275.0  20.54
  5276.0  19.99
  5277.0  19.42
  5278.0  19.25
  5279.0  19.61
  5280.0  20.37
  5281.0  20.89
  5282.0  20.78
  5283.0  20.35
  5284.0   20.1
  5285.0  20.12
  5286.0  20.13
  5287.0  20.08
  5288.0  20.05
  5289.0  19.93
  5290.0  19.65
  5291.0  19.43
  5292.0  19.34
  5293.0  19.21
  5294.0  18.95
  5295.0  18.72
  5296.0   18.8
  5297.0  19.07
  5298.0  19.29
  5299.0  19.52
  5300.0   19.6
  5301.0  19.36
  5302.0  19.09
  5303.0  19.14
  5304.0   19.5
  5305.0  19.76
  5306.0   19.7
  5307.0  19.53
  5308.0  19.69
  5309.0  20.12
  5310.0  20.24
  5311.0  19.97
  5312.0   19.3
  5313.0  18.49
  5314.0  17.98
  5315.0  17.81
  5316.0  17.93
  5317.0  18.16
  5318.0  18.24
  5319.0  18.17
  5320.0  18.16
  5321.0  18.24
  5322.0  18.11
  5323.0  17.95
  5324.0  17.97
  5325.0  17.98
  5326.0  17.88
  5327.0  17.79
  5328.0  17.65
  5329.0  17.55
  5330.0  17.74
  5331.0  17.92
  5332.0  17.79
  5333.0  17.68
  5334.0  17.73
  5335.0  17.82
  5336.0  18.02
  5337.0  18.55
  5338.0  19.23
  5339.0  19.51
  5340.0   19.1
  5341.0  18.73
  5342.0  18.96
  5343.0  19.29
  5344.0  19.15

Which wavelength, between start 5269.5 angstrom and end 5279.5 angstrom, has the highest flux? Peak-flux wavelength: 5272.0 angstrom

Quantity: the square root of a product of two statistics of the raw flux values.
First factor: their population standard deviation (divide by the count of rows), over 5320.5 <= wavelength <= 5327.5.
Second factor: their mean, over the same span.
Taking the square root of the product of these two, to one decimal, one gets 1.6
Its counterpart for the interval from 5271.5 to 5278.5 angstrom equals 3.7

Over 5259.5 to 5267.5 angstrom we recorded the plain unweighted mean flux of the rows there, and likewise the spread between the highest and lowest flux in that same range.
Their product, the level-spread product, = 22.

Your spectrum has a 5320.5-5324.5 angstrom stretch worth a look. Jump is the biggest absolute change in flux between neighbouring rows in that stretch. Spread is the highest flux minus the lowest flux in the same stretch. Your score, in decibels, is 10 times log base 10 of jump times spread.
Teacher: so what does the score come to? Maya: -13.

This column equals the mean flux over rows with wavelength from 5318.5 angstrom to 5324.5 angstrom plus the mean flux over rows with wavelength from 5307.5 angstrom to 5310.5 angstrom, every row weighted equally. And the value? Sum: 38.1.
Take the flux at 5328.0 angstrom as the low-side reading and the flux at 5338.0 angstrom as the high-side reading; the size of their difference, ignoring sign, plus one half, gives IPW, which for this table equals 2.1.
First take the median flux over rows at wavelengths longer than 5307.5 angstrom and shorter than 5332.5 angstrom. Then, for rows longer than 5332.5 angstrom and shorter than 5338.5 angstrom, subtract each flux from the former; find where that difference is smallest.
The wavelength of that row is 5338.0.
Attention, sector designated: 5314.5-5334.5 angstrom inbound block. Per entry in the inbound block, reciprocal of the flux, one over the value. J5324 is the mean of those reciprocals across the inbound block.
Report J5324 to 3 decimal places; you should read 0.056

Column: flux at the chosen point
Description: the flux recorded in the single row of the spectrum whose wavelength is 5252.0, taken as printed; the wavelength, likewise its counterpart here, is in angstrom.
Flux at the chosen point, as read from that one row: 20.02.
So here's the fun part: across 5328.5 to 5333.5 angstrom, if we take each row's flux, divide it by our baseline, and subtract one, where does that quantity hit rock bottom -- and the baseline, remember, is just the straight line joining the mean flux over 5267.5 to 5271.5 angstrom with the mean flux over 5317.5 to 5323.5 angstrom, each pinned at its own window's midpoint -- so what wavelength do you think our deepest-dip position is 5329.0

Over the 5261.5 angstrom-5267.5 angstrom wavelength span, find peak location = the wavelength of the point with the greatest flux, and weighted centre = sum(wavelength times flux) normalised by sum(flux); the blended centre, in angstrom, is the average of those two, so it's 5265.8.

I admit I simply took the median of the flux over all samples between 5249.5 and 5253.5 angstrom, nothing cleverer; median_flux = 20.1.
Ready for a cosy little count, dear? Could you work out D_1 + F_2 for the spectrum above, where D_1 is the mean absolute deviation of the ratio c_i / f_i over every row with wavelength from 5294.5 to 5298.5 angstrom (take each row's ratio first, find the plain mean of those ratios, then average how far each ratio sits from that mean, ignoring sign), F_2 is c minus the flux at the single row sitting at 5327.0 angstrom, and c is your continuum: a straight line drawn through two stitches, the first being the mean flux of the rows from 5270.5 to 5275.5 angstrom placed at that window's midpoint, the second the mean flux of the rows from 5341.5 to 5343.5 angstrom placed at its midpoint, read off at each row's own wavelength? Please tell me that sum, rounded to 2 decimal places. 1.73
